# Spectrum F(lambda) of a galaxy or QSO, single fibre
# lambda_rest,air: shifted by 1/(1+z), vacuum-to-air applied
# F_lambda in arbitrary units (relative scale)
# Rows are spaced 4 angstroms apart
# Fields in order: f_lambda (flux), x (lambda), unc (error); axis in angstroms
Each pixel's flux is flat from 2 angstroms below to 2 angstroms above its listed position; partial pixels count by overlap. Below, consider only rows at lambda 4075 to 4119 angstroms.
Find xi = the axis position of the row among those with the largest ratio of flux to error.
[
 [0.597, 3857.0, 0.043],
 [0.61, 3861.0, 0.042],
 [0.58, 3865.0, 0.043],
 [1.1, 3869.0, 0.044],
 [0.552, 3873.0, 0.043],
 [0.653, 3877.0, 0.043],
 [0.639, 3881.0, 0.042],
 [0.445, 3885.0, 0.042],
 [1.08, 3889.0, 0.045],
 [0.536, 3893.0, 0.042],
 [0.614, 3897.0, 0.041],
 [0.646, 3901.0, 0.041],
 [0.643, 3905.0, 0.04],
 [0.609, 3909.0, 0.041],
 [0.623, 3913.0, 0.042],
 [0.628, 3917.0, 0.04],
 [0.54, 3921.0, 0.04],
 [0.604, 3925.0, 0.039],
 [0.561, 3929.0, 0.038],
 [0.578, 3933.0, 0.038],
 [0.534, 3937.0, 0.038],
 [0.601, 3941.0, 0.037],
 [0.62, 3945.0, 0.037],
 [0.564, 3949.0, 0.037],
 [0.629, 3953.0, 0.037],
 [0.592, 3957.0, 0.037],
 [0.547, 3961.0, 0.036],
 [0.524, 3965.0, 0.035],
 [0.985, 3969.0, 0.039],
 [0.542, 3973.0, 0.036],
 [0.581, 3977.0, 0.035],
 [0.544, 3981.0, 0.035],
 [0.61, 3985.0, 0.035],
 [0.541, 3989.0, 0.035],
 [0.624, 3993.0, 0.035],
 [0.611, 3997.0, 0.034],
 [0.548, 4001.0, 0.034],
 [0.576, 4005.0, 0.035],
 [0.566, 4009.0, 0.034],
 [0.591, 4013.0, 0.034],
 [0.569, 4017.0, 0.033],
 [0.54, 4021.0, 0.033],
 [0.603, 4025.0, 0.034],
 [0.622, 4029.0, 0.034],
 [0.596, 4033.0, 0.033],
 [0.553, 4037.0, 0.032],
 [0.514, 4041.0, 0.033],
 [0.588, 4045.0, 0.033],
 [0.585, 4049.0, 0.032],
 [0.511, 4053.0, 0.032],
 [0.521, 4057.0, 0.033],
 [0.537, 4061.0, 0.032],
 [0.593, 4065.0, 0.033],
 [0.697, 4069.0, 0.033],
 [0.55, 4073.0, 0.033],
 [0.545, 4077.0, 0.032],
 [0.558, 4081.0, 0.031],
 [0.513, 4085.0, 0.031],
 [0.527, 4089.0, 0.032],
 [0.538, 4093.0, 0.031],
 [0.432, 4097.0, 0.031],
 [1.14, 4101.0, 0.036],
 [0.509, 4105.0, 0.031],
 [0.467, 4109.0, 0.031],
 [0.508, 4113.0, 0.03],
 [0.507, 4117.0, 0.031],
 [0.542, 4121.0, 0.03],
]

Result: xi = 4101.0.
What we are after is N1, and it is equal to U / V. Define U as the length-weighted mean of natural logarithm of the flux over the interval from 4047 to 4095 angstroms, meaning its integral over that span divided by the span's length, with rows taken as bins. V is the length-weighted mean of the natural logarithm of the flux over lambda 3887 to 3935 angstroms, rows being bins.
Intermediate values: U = -0.59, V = -0.47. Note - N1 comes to 1.27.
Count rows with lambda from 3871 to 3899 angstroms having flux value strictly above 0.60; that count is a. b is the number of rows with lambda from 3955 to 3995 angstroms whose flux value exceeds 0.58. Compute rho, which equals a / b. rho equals 0.8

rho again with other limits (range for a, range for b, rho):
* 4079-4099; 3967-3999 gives 0.0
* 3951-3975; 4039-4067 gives 0.7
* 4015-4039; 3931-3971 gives 0.4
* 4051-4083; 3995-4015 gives 0.5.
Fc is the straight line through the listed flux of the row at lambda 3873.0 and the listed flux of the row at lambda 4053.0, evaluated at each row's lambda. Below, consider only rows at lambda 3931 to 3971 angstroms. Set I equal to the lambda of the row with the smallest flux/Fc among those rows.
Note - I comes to 3965.0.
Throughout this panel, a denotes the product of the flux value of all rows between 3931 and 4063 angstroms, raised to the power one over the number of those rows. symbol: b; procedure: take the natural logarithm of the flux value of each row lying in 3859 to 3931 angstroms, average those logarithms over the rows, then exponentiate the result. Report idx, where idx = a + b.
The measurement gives 1.211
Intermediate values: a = 0.579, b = 0.632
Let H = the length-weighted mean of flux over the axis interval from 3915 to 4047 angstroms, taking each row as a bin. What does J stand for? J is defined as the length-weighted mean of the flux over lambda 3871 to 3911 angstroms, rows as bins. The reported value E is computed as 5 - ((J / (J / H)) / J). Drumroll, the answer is 4.08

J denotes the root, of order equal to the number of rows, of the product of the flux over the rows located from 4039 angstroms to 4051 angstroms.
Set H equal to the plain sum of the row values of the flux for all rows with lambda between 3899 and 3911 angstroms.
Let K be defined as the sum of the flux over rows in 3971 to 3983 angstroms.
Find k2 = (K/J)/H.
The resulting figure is 1.56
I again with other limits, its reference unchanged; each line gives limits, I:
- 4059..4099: 4097.0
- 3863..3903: 3885.0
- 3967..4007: 3973.0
